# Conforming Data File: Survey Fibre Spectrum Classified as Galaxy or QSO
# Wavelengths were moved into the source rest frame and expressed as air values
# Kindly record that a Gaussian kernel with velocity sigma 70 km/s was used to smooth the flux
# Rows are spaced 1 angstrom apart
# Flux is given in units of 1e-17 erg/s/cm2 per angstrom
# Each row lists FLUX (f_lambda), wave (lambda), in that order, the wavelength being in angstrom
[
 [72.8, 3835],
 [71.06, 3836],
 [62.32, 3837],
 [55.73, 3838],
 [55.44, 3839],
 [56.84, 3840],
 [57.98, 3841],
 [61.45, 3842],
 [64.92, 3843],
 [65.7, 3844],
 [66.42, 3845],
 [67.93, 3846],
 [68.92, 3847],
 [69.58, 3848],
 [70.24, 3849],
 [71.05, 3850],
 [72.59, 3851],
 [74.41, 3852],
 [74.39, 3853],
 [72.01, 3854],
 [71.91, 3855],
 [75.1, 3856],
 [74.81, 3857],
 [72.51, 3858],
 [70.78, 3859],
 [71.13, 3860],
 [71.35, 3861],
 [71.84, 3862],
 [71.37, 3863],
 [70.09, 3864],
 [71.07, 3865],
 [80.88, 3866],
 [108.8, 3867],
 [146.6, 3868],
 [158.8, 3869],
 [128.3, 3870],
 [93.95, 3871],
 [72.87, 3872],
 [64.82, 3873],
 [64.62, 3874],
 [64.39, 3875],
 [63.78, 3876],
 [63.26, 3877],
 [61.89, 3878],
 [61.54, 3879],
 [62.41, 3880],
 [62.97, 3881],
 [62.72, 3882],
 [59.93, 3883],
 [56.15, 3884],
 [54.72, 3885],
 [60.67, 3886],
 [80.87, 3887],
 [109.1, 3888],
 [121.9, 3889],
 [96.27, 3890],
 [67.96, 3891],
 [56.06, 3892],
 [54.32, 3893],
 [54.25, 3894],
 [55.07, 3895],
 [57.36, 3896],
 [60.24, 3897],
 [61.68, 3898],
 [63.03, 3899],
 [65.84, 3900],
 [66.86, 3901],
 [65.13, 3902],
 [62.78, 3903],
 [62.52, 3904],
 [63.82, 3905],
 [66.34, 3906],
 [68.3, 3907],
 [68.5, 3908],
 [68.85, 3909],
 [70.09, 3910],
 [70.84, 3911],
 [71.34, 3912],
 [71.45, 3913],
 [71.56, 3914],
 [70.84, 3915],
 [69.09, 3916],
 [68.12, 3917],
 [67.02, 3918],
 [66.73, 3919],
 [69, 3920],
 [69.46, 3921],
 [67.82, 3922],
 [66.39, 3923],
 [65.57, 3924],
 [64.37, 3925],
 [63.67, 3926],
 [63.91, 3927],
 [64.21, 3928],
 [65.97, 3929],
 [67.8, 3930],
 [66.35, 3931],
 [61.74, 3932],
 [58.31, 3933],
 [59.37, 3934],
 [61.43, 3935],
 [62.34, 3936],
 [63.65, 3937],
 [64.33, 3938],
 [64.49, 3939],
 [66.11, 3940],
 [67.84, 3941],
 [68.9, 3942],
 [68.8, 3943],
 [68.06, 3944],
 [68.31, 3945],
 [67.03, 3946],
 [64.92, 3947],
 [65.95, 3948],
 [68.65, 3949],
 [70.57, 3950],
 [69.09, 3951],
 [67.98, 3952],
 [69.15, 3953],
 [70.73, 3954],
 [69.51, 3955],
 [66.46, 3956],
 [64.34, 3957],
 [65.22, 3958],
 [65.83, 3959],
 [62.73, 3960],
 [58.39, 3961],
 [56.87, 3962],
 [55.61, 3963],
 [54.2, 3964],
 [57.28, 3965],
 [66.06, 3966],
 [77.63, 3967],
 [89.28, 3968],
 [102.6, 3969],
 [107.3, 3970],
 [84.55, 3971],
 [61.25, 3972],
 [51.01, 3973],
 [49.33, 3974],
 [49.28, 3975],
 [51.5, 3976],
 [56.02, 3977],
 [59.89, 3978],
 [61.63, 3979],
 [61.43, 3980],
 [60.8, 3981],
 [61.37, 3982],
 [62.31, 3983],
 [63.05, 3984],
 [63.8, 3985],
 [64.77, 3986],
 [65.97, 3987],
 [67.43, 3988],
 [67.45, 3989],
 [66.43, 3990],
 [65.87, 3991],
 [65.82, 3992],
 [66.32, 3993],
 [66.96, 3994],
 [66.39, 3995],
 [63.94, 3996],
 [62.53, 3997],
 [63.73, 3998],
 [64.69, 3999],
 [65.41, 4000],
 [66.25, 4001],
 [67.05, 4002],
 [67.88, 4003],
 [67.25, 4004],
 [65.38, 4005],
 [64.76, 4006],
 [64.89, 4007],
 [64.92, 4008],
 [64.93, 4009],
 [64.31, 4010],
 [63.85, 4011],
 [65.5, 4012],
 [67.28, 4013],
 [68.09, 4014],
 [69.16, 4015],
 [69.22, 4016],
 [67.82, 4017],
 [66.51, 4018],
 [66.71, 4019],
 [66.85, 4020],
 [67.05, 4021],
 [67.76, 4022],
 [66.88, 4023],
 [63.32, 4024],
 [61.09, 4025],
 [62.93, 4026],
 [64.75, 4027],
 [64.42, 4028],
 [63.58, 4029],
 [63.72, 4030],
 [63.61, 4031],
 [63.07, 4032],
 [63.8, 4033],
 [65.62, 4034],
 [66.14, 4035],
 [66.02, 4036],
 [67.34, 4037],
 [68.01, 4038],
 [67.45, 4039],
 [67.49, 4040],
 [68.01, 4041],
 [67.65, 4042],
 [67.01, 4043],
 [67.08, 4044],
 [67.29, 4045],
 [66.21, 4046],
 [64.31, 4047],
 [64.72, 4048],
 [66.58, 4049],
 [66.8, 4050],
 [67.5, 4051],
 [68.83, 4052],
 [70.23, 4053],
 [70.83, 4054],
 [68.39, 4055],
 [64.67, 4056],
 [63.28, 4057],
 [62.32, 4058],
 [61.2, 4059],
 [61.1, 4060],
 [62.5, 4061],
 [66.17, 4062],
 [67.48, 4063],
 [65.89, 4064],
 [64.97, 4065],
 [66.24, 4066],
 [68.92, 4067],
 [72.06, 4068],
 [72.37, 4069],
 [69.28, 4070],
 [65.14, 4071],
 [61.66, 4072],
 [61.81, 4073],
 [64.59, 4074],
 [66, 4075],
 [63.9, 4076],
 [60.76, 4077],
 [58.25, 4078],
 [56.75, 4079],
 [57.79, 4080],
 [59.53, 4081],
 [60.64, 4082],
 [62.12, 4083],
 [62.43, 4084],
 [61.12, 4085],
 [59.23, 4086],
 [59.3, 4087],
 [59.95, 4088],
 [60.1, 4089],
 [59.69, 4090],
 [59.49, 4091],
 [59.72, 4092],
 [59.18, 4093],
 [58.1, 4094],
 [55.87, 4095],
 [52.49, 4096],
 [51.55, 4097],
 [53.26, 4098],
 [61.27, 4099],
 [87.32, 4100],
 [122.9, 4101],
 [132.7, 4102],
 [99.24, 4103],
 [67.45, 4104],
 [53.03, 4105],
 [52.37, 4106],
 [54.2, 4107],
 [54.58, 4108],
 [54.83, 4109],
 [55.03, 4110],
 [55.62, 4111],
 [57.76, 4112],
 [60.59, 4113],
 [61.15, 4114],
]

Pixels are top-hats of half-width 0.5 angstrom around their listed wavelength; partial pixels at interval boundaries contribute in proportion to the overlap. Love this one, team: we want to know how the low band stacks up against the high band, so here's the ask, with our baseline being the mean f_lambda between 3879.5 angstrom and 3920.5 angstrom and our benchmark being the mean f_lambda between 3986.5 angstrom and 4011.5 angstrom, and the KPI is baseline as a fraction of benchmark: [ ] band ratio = 1.034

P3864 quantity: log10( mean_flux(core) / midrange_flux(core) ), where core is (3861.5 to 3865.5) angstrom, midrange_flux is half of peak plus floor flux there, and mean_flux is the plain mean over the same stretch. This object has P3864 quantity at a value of 0.0008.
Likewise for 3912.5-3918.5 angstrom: 0.0024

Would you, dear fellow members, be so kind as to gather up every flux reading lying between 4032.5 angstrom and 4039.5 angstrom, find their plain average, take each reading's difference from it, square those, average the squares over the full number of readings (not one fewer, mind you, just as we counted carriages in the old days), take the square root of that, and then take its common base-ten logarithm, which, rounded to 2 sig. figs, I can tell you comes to 0.12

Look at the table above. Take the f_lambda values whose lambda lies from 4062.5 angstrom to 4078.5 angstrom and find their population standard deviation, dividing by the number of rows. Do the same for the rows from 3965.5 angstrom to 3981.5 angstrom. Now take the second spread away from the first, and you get -14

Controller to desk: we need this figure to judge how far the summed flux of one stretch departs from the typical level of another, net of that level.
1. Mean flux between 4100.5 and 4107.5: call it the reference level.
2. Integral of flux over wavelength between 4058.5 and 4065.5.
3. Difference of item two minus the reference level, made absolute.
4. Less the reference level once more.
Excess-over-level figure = 283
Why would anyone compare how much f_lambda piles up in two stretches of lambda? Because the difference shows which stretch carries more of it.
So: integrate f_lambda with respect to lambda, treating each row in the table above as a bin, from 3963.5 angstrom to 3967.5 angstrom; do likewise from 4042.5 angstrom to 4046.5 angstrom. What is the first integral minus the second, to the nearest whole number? -12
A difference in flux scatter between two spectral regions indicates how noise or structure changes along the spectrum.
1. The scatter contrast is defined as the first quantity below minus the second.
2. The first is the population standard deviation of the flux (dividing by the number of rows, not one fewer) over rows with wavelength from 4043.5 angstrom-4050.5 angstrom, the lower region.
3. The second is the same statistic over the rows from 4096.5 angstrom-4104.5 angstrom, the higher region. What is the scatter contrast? -28.3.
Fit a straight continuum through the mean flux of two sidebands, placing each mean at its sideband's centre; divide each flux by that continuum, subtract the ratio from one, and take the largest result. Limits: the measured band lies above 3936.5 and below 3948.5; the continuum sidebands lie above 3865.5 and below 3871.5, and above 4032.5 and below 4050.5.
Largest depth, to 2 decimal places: 0.35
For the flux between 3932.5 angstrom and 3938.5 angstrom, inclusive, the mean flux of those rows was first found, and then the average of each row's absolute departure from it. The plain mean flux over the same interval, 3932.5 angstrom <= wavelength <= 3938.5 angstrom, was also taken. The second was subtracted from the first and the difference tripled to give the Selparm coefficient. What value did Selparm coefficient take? -179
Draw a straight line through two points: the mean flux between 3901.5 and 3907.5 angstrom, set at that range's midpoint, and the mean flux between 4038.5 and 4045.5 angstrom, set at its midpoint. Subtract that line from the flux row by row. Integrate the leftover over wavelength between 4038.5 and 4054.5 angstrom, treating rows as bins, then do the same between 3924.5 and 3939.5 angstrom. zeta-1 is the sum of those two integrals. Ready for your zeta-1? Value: -30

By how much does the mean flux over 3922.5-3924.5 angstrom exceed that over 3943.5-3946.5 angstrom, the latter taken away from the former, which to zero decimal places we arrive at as -2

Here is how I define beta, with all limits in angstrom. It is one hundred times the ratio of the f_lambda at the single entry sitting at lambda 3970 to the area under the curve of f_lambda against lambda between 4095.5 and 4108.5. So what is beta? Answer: 11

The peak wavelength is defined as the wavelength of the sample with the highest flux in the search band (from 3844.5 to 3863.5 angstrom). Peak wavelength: 3856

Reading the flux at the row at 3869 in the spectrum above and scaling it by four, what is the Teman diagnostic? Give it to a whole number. 635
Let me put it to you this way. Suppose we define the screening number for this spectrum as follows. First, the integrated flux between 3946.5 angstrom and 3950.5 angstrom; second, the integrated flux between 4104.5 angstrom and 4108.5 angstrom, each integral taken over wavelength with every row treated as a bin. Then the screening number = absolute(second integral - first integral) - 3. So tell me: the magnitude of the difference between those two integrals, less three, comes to 53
